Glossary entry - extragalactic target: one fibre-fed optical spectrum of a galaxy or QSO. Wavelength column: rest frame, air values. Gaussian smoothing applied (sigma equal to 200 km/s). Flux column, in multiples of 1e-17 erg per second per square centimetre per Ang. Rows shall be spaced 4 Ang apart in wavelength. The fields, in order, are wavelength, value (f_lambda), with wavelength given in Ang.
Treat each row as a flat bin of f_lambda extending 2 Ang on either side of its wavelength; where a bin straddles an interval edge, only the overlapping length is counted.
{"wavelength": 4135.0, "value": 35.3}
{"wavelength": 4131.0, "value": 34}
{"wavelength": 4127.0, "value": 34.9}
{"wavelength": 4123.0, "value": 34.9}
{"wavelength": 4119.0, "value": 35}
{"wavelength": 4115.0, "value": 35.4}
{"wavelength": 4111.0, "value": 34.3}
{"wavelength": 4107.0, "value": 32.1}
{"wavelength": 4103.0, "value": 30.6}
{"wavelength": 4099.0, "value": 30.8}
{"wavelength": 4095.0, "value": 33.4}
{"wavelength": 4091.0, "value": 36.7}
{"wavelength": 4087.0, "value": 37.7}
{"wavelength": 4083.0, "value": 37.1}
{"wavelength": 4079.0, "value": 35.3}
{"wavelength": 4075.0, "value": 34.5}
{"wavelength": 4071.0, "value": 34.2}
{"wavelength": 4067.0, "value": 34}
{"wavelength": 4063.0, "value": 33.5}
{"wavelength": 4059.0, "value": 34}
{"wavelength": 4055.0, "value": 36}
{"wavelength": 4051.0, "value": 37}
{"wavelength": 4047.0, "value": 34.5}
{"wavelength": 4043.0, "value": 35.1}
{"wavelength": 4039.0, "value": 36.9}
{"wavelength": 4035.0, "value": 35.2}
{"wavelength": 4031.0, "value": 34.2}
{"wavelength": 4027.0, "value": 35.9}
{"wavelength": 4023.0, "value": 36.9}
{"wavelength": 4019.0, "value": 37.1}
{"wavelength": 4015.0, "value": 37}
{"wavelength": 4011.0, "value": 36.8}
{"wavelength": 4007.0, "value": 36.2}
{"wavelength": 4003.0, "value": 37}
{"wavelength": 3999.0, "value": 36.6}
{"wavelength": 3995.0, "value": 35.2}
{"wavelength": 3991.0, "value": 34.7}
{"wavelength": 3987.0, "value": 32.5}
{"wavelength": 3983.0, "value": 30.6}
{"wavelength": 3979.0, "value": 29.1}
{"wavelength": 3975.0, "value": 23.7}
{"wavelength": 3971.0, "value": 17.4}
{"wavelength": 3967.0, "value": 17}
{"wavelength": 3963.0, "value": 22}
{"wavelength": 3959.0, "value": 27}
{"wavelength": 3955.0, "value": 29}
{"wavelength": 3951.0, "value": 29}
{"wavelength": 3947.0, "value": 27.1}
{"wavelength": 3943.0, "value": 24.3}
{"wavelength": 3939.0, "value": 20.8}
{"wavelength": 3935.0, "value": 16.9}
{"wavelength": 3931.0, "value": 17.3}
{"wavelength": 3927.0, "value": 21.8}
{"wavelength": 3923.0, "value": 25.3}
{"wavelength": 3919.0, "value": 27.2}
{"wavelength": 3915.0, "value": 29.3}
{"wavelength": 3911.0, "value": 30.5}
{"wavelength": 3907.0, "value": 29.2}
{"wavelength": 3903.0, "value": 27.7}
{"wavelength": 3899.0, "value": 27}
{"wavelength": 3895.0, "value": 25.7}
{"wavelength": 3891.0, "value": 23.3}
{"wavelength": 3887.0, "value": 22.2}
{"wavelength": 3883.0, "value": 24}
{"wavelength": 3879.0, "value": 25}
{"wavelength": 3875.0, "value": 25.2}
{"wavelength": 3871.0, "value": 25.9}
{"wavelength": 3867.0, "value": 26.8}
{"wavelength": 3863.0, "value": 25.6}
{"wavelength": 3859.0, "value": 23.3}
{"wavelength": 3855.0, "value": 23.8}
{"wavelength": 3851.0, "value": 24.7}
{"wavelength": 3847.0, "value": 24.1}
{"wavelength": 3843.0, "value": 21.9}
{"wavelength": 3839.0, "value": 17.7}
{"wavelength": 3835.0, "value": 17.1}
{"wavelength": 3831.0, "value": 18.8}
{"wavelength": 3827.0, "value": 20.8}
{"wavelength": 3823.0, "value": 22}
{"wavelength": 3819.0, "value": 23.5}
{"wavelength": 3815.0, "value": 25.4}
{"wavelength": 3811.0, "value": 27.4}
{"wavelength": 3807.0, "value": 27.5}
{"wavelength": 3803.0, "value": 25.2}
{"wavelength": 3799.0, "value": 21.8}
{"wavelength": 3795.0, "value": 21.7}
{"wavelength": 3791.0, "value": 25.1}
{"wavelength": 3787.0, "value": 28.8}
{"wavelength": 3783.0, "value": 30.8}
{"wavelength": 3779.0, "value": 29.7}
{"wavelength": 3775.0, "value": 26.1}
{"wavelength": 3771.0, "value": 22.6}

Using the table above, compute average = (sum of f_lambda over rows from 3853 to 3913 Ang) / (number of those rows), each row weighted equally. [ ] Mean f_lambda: 26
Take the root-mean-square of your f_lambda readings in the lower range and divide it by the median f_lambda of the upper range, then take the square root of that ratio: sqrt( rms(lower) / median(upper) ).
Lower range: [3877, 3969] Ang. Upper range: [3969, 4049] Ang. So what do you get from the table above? 0.843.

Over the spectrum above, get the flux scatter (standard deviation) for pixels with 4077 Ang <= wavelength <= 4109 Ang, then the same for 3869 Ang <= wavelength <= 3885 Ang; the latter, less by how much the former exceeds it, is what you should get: -1.3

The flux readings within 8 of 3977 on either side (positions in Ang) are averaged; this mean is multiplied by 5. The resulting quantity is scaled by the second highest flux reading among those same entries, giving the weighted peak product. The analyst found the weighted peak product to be 3667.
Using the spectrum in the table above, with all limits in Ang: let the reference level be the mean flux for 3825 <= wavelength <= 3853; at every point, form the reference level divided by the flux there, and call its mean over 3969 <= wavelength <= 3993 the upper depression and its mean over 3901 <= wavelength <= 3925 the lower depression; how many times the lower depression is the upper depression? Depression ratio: 1.06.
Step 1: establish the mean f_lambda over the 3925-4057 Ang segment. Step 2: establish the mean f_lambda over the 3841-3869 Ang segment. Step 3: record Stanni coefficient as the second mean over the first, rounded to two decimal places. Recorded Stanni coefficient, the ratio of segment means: 0.80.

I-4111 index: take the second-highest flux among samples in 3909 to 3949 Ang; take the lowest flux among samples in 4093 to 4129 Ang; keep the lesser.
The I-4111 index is 29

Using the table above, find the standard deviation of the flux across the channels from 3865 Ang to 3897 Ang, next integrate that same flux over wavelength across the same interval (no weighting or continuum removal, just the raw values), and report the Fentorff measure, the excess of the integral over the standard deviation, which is 791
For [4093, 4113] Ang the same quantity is 643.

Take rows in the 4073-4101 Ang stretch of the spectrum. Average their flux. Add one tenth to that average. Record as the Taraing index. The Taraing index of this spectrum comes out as 35.2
